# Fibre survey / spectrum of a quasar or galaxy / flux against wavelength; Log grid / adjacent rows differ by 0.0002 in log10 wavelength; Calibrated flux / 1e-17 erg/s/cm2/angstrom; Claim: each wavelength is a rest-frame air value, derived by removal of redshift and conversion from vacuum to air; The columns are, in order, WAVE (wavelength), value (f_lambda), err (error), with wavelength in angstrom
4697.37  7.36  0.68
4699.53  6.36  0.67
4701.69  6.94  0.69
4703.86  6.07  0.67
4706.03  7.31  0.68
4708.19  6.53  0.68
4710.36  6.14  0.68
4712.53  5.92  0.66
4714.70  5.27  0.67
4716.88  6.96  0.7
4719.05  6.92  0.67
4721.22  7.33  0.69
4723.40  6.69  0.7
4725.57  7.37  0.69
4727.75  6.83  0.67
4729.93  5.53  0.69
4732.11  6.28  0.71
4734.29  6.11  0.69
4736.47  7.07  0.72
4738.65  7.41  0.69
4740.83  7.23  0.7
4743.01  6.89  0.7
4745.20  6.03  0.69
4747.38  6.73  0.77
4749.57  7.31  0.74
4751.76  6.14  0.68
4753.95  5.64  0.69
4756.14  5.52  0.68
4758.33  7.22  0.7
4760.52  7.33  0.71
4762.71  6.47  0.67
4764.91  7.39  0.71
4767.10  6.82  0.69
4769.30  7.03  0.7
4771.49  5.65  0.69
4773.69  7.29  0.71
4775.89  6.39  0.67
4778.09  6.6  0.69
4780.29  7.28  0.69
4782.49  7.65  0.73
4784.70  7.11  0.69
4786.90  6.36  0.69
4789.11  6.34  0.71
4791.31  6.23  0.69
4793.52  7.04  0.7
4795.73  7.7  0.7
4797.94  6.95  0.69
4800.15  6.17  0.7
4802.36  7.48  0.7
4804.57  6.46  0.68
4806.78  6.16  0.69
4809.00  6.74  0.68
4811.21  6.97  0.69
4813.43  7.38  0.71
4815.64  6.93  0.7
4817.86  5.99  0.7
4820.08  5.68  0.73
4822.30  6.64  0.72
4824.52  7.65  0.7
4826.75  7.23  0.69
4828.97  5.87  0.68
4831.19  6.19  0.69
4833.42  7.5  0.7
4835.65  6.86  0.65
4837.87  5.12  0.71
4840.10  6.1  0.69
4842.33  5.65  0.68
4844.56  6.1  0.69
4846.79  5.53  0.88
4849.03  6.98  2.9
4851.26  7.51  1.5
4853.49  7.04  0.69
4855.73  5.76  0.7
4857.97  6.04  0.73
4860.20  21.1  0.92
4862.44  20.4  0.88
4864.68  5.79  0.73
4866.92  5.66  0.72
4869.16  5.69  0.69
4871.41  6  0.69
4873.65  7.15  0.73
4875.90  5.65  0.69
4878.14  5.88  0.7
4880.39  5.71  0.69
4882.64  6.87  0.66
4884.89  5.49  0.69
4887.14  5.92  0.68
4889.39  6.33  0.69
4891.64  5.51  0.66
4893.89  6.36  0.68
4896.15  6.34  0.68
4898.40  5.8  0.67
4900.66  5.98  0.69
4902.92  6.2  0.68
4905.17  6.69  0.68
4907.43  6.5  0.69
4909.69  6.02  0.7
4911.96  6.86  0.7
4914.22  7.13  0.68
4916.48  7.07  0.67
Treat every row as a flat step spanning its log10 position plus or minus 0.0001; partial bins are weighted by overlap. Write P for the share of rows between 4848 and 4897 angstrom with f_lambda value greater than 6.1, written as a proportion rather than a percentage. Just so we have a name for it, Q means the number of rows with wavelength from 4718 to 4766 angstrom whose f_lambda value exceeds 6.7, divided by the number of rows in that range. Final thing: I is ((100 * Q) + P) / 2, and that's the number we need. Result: 30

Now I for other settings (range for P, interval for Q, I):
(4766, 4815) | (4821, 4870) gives 21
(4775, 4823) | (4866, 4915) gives 10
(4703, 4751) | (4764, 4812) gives 30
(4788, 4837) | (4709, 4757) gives 25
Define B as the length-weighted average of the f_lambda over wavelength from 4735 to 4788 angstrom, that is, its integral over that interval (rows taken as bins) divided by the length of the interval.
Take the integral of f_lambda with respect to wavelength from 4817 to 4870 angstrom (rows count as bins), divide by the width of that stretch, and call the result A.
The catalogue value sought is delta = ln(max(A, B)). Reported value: 2.02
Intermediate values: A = 7.5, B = 6.77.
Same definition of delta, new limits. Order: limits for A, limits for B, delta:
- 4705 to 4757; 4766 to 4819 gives 1.91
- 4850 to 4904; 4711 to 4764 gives 1.99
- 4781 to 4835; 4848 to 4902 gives 2.00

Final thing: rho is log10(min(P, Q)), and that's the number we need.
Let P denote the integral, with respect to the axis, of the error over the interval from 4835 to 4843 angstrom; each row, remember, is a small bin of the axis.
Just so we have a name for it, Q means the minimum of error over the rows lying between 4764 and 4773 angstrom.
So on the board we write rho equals -0.161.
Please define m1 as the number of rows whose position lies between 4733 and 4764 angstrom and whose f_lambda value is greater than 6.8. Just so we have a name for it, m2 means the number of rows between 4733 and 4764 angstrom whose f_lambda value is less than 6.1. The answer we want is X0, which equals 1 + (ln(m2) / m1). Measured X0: 1.2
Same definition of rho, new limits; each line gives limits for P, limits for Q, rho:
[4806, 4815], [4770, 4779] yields -0.174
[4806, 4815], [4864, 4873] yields -0.161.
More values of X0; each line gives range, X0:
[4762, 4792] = 1.0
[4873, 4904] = 2.0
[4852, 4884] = 1.4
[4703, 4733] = 1.2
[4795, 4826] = 1.1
